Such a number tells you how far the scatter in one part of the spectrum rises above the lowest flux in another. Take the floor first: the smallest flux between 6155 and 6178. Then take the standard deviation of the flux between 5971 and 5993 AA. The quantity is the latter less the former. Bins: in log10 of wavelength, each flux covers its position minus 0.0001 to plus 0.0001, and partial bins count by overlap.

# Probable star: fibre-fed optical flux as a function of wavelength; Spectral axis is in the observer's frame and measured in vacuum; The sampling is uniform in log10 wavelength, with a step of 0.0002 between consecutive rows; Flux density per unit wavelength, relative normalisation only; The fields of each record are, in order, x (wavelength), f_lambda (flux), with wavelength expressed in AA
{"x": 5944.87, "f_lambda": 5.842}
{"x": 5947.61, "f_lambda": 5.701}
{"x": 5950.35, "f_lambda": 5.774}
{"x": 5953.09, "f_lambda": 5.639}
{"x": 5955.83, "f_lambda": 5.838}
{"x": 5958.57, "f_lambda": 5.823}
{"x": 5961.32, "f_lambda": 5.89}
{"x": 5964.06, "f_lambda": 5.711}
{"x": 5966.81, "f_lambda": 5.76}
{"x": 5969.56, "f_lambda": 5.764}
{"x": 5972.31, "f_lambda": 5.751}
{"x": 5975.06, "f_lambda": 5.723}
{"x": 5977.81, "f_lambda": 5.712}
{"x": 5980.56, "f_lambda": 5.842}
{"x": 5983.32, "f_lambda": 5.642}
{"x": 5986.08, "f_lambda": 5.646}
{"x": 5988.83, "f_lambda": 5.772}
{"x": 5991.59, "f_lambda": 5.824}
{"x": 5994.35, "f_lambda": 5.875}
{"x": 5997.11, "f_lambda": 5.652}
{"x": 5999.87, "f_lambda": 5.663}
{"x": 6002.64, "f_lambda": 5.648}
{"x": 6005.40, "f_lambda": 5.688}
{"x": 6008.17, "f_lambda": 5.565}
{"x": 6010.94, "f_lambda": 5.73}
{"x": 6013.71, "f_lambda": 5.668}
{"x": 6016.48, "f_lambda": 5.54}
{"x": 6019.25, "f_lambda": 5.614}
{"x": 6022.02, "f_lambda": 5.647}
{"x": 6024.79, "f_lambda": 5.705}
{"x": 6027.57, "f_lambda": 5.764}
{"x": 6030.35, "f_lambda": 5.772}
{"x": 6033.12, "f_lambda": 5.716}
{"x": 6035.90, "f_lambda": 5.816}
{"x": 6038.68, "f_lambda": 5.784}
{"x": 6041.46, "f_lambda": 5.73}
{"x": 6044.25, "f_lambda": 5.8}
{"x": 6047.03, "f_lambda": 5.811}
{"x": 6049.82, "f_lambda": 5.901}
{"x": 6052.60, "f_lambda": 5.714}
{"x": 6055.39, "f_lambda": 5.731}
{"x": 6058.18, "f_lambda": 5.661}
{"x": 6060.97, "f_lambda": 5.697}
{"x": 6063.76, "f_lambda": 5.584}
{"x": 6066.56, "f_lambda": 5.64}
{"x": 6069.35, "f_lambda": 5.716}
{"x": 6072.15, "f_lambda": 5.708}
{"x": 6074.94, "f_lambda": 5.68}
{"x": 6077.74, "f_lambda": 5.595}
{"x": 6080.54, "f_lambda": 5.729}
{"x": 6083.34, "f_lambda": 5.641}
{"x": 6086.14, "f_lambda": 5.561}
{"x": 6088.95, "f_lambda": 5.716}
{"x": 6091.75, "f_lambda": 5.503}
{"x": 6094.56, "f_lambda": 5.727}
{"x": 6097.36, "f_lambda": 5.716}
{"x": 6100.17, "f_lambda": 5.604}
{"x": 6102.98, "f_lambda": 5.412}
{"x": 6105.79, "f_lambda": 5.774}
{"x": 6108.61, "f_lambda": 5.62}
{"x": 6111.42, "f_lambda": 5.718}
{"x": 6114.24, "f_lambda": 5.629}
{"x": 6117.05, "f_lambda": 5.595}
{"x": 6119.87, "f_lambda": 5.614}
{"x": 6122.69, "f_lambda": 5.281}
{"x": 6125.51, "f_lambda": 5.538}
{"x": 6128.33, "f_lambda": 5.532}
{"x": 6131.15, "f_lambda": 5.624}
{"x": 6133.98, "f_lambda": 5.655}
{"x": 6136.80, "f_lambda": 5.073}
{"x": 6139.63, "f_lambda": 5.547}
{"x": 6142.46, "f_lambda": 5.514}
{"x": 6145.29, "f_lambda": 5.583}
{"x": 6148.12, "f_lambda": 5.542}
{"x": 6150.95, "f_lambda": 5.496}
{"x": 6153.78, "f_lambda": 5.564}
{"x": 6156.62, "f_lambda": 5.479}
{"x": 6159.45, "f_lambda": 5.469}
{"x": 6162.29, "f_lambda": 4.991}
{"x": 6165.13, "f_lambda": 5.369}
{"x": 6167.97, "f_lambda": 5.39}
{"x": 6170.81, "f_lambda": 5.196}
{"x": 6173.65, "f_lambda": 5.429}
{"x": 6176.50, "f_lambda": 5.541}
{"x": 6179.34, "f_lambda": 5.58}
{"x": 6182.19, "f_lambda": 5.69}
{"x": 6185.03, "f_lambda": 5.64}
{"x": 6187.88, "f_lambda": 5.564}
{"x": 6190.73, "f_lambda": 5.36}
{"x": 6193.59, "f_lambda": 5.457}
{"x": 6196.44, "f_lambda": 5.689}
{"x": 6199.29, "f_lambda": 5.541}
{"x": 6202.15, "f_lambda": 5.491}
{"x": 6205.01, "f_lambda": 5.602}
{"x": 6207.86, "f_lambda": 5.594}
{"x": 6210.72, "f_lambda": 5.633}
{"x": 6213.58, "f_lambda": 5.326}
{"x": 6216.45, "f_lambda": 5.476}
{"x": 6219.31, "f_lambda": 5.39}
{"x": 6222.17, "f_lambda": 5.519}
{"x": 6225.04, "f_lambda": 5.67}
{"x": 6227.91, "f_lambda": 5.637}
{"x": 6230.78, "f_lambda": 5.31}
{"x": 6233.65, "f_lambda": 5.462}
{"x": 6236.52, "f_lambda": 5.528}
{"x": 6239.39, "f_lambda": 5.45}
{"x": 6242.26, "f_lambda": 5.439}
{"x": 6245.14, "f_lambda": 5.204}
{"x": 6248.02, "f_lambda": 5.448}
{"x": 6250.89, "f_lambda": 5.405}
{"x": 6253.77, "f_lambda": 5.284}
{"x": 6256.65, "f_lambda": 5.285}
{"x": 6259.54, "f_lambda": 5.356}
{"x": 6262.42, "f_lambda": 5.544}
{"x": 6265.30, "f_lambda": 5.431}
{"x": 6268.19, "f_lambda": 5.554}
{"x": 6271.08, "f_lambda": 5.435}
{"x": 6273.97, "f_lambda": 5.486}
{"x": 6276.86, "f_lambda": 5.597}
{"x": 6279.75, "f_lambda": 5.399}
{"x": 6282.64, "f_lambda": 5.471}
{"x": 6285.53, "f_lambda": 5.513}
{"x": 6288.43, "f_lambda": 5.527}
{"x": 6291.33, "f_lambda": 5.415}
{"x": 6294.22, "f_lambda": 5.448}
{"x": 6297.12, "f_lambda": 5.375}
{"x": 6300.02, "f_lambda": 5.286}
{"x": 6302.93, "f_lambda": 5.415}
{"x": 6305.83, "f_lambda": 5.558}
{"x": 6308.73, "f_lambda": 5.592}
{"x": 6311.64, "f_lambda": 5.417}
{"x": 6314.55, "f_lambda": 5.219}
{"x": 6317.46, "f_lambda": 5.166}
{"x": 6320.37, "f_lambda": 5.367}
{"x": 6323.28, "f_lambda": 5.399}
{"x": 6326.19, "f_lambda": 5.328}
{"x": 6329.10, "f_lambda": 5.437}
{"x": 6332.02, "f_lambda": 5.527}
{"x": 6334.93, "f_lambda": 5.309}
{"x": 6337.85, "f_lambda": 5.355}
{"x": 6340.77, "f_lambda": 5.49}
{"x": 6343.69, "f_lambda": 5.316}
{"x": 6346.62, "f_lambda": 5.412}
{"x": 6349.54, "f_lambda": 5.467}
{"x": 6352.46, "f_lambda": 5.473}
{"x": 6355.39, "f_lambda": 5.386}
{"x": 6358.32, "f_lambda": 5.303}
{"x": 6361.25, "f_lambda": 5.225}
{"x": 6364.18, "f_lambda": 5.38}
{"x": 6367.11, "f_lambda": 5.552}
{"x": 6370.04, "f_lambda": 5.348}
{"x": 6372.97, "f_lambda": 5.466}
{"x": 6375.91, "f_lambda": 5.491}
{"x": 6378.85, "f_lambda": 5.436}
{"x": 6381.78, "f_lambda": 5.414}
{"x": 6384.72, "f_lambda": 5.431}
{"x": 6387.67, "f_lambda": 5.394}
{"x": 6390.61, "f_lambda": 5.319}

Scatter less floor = -4.92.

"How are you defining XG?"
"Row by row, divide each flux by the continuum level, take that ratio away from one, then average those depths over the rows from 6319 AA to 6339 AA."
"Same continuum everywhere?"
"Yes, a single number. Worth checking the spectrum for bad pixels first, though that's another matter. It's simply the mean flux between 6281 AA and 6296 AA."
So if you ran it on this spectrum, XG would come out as 0.02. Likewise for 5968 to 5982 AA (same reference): -0.05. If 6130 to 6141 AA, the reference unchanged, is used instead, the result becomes 0.00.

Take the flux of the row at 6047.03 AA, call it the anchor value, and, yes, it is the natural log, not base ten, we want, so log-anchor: 1.76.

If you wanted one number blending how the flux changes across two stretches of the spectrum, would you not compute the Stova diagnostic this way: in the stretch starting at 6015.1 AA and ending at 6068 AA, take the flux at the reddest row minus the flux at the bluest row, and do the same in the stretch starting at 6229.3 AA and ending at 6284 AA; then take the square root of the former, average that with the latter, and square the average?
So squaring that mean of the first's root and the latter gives 0.057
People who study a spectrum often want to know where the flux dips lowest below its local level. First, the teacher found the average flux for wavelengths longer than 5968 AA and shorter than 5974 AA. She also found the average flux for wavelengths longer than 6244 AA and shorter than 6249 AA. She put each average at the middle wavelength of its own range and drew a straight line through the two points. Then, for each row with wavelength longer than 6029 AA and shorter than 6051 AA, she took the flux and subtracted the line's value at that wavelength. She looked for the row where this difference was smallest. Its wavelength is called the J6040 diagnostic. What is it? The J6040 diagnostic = 6033.12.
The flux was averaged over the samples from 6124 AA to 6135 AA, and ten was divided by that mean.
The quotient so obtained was 1.79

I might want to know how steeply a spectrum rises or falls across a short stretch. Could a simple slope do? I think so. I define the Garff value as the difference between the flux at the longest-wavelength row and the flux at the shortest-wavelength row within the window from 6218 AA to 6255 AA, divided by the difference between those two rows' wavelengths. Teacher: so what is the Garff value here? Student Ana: -0.0031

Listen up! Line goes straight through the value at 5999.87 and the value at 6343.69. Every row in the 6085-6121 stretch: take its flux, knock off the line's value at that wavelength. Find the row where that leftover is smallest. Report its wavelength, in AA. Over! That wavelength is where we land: 6102.98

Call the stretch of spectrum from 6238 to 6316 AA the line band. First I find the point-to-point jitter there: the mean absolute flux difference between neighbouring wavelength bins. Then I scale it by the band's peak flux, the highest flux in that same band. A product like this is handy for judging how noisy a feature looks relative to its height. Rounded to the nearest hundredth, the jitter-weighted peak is 0.59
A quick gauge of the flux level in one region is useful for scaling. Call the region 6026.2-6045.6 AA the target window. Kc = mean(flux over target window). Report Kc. 5.77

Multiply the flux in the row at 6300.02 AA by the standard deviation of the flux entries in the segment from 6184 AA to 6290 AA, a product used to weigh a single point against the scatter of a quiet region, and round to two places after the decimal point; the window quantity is 0.61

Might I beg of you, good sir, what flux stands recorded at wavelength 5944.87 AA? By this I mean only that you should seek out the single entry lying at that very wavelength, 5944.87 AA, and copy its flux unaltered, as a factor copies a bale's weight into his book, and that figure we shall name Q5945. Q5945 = 5.842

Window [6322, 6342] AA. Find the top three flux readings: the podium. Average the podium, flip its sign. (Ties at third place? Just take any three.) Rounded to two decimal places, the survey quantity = -5.48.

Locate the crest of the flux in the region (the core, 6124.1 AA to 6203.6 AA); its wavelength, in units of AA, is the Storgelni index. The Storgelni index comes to 6182.19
